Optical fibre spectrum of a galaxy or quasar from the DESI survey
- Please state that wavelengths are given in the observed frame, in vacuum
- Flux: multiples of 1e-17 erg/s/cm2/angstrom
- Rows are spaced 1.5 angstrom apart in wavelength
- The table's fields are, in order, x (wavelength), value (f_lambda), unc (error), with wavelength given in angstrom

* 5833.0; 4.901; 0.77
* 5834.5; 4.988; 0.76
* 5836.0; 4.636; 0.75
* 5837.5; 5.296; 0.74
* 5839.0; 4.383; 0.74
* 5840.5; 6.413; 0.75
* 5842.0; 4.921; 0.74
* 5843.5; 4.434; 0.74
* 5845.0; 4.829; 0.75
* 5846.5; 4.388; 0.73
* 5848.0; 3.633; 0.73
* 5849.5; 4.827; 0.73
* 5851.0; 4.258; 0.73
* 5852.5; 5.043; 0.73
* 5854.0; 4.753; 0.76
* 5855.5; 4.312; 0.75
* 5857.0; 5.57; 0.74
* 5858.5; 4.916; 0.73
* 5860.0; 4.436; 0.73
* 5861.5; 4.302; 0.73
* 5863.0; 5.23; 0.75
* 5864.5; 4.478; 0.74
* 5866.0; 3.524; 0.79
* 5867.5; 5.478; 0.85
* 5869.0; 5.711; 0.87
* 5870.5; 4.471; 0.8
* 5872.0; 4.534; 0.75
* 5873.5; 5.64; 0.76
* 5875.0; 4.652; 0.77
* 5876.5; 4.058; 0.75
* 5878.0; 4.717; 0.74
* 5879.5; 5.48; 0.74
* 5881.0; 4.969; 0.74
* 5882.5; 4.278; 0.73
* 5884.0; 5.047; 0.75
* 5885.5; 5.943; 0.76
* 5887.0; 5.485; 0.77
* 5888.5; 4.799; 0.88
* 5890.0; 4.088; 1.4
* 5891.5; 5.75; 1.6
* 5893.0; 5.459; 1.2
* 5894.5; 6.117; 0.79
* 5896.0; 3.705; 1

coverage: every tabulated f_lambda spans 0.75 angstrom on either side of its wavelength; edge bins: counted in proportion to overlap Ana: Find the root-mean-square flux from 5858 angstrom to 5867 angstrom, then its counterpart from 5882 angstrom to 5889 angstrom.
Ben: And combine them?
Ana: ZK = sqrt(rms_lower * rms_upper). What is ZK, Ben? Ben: 4.82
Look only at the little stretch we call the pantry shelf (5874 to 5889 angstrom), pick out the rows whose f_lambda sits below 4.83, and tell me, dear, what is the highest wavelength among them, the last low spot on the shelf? 5888.5 angstrom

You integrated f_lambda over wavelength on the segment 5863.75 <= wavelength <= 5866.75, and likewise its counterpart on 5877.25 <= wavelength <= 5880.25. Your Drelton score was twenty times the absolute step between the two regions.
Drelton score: 66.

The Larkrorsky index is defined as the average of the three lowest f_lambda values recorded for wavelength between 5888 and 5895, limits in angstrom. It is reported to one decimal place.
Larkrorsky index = 4.8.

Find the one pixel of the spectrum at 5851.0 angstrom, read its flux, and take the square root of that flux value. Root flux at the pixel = 2.06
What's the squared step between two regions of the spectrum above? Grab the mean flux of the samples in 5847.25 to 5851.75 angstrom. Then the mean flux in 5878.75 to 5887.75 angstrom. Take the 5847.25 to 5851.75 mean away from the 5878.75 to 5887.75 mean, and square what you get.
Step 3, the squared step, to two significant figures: 0.92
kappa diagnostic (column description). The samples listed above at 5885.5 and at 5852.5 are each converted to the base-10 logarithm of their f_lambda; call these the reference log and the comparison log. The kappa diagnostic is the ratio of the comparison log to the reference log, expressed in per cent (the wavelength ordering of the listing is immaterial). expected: 91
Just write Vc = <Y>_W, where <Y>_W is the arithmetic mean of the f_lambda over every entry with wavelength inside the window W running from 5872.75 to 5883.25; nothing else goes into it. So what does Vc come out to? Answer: 4.83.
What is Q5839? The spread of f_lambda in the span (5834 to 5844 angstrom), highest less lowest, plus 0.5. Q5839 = 2.5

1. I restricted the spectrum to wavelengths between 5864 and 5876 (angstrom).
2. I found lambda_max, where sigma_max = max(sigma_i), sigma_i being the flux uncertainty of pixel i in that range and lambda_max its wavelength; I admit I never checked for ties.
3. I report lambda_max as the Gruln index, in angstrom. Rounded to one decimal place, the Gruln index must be 5869.0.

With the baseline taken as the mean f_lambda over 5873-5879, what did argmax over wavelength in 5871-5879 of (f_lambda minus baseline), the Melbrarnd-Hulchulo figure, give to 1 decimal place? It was 5873.5 angstrom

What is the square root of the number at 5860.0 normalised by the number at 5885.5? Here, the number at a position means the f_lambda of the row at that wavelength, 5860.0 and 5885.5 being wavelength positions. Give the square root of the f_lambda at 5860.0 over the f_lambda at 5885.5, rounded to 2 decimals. 0.86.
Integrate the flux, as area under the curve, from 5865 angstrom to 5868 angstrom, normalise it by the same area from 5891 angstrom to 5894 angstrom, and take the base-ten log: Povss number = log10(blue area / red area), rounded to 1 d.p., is -0.1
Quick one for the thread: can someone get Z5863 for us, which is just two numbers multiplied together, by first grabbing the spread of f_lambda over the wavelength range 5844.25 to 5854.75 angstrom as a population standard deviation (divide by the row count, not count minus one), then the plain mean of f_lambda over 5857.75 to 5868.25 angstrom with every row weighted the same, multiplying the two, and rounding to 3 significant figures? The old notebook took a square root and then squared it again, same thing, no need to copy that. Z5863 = 2.06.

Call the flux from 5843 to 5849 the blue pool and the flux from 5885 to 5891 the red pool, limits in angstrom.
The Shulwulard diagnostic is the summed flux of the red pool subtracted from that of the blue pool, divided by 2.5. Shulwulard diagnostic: -1.2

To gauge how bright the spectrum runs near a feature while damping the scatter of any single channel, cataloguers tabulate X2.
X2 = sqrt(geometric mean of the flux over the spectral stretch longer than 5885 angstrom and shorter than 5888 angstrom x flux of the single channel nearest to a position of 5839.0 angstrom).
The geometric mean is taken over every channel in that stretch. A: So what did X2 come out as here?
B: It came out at 5.00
